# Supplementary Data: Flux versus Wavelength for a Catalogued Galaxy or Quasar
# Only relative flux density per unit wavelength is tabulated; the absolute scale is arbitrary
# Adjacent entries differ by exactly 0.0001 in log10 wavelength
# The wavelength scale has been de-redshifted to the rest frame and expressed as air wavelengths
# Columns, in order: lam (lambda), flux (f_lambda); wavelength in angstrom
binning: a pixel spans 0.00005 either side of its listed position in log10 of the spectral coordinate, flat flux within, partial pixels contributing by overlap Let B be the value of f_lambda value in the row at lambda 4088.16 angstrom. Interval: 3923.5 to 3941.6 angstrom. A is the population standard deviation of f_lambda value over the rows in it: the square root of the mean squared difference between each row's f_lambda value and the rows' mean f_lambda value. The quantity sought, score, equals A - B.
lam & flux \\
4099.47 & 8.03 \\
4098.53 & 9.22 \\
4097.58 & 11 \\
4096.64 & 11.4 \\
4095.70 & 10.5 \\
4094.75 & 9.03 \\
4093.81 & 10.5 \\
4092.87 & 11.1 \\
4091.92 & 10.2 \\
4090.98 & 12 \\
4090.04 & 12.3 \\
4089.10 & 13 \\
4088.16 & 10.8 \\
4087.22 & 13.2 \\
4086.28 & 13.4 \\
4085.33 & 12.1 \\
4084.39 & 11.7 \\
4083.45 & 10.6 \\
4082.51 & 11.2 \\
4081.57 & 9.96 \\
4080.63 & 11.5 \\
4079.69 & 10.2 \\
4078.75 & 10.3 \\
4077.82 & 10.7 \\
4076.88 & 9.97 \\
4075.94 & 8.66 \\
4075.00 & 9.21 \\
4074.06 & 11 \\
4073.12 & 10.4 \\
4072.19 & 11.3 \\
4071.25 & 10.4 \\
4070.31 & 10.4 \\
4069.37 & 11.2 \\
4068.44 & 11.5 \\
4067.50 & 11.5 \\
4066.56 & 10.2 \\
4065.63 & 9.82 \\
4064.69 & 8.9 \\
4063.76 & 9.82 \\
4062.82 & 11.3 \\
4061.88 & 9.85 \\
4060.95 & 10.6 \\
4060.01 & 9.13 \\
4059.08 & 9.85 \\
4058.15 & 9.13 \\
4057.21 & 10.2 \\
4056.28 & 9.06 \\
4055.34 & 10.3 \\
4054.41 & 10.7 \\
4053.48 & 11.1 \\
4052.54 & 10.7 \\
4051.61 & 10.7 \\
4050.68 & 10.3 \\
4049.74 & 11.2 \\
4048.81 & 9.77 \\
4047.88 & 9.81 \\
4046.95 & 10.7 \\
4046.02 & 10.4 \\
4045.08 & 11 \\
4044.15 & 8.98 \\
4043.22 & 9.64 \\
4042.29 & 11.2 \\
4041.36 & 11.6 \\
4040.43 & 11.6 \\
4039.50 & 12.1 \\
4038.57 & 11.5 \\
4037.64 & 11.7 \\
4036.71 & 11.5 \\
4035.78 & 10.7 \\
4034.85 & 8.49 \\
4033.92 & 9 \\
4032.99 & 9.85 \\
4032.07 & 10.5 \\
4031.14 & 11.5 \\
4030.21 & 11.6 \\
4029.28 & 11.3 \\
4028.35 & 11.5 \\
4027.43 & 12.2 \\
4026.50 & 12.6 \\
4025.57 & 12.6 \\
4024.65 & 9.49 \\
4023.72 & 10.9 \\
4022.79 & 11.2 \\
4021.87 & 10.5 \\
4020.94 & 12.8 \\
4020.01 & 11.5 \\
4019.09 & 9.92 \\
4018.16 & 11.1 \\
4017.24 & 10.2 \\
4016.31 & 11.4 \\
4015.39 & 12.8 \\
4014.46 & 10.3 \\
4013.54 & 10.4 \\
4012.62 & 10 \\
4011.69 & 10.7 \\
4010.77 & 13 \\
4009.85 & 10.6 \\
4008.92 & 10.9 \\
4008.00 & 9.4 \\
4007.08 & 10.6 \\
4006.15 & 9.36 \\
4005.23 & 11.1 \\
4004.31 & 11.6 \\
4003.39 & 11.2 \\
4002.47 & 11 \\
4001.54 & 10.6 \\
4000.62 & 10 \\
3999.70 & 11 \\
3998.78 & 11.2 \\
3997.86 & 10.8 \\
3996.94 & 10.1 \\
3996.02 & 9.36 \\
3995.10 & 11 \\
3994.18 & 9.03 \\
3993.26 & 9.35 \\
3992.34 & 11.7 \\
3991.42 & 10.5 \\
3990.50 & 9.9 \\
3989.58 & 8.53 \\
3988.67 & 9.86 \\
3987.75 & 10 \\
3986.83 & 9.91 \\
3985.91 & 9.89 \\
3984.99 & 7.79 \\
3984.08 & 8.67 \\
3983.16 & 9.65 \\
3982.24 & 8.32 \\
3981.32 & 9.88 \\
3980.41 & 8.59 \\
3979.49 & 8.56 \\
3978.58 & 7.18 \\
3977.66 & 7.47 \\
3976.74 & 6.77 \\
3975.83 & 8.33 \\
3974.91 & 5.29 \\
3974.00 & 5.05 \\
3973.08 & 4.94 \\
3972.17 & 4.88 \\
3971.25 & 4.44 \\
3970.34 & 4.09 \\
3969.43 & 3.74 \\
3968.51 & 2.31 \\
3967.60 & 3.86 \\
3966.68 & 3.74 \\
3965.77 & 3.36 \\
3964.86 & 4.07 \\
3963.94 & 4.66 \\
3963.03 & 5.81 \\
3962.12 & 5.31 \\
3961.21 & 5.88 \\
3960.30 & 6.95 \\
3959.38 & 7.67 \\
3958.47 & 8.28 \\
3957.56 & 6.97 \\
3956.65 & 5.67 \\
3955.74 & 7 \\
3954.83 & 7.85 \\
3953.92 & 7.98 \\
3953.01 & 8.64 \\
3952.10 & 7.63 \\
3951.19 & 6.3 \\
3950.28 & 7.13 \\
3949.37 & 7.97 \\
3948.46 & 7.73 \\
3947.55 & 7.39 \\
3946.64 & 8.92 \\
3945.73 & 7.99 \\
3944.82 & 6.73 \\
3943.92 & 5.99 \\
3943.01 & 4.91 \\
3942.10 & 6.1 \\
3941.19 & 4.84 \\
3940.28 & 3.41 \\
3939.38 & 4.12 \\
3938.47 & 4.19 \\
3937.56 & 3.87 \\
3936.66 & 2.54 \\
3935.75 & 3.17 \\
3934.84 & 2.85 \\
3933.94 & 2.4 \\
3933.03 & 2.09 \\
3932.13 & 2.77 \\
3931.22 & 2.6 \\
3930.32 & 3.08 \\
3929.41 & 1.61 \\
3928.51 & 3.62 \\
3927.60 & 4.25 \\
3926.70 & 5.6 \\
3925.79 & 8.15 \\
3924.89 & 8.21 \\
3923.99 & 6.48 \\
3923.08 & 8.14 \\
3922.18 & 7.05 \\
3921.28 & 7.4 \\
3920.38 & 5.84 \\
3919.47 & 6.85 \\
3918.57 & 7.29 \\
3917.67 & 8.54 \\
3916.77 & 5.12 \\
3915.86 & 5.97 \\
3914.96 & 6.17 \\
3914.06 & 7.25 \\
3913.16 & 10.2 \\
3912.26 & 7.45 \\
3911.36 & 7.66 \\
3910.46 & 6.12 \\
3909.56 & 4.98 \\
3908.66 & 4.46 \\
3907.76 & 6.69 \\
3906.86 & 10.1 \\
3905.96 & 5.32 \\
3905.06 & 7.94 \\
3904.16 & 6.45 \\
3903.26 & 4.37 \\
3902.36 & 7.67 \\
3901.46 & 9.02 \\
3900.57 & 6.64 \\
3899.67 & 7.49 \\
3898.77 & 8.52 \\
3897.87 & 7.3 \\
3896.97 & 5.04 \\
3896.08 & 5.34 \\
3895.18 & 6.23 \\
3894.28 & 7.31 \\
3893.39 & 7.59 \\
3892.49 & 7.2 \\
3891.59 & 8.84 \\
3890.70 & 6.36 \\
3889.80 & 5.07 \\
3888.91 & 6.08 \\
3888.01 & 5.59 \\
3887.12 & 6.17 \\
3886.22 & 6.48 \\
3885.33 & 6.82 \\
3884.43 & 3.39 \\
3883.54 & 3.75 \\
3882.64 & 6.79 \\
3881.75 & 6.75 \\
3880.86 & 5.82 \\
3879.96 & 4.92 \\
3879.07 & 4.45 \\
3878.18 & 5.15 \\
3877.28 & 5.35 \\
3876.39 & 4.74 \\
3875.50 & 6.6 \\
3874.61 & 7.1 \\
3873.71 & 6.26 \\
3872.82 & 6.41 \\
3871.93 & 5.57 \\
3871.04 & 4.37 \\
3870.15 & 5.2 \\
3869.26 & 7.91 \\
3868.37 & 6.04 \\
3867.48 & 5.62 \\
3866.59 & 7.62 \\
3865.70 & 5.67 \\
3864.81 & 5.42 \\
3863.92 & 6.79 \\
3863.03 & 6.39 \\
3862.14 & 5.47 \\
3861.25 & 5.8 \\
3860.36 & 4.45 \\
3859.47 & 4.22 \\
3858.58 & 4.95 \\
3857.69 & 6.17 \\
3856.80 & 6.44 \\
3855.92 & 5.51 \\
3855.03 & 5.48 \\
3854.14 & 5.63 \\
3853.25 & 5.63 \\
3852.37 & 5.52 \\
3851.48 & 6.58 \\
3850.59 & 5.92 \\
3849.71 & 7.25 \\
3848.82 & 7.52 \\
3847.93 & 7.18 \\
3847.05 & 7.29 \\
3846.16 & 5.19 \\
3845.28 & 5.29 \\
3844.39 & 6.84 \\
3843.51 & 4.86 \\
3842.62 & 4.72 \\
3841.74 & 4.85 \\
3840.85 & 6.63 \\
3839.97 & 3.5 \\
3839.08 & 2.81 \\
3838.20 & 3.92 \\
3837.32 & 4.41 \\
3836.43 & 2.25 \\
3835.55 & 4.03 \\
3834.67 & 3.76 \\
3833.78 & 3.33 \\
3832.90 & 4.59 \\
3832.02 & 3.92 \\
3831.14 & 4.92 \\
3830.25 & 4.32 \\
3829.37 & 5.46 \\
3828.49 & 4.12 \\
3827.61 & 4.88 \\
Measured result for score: -9.0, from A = 1.8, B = 10.8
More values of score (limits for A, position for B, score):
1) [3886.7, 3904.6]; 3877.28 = -4.1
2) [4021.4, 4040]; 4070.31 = -9.3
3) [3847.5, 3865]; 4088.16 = -9.9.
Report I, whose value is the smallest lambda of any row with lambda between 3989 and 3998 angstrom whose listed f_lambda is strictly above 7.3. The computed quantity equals 3989.58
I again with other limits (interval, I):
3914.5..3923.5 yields 3917.67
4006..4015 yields 4006.15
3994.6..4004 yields 3995.10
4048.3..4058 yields 4048.81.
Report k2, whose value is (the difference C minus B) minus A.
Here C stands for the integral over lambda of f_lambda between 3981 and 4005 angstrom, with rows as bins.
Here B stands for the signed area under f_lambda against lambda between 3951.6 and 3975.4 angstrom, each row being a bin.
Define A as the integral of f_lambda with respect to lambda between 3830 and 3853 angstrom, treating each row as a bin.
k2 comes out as -9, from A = 117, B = 134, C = 241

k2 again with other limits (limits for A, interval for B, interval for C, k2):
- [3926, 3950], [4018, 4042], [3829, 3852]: -264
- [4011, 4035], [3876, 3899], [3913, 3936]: -277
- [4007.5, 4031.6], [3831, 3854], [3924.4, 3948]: -277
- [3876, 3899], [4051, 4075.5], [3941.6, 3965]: -231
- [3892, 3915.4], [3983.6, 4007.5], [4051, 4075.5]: -152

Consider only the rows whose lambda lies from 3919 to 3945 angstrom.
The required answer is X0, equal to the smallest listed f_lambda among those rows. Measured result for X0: 1.61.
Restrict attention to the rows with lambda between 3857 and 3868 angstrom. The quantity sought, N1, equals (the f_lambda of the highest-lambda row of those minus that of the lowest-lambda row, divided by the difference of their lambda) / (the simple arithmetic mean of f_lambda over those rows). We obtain -0.010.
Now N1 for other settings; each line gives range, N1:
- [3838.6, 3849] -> 0.087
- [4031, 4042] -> 0.001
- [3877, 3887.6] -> 0.015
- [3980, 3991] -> 0.014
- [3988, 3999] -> 0.013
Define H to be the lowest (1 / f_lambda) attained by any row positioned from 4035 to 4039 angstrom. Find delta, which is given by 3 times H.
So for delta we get 0.26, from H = 0.085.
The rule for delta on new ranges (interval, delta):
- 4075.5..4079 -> 0.28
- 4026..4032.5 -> 0.24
